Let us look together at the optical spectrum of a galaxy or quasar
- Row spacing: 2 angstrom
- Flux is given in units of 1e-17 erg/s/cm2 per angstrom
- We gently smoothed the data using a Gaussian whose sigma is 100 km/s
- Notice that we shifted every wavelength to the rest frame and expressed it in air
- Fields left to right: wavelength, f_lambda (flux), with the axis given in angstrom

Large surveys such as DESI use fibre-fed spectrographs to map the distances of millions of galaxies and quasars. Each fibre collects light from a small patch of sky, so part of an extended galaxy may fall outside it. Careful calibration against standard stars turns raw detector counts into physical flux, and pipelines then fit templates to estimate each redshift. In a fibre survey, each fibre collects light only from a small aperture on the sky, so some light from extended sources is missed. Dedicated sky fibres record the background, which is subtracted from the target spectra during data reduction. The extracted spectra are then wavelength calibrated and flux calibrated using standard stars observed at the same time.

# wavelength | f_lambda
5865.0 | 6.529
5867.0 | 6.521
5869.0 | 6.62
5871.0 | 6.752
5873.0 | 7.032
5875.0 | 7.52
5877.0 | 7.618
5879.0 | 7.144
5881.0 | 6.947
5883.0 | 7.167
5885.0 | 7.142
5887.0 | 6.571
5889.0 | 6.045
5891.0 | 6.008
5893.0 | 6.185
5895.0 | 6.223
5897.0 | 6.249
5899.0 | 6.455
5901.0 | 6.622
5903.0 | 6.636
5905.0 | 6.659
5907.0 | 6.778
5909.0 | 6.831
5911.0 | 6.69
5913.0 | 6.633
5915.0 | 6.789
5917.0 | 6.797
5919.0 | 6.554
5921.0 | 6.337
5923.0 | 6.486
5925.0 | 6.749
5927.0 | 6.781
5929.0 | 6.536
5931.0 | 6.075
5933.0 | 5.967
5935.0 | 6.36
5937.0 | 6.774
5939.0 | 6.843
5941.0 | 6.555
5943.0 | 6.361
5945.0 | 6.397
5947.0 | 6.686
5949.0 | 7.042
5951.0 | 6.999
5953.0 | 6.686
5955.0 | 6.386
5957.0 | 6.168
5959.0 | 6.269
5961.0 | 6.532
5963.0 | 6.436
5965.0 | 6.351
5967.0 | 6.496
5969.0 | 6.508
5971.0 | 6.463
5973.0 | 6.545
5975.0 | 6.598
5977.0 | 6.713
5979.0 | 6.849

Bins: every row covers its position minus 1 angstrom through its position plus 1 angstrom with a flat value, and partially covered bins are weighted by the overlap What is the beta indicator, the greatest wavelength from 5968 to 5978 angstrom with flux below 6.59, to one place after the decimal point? 5973.0 angstrom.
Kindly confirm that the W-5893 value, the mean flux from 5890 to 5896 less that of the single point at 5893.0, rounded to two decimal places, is -0.05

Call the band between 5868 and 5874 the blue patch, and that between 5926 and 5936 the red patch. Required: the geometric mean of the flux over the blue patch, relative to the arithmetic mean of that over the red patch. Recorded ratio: 1.07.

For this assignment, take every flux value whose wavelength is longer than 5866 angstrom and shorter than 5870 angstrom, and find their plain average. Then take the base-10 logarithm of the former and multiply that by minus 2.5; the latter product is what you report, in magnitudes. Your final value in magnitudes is -2.04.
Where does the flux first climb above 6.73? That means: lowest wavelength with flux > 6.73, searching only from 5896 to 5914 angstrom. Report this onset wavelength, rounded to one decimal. 5907.0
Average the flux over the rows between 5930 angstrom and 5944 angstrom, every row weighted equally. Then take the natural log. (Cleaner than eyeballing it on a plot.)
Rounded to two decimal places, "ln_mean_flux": 1.86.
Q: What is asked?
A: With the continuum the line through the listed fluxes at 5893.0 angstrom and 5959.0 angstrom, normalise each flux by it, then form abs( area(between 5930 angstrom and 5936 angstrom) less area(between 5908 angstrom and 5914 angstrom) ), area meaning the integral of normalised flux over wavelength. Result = 0.591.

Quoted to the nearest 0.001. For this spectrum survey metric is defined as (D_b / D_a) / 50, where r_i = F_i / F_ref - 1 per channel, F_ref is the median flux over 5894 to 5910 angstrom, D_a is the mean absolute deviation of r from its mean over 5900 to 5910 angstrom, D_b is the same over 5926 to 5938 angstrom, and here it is 0.071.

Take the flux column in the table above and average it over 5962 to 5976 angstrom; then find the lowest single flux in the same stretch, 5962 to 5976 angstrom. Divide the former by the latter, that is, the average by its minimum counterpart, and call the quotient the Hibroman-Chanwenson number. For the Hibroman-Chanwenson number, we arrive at 1.02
